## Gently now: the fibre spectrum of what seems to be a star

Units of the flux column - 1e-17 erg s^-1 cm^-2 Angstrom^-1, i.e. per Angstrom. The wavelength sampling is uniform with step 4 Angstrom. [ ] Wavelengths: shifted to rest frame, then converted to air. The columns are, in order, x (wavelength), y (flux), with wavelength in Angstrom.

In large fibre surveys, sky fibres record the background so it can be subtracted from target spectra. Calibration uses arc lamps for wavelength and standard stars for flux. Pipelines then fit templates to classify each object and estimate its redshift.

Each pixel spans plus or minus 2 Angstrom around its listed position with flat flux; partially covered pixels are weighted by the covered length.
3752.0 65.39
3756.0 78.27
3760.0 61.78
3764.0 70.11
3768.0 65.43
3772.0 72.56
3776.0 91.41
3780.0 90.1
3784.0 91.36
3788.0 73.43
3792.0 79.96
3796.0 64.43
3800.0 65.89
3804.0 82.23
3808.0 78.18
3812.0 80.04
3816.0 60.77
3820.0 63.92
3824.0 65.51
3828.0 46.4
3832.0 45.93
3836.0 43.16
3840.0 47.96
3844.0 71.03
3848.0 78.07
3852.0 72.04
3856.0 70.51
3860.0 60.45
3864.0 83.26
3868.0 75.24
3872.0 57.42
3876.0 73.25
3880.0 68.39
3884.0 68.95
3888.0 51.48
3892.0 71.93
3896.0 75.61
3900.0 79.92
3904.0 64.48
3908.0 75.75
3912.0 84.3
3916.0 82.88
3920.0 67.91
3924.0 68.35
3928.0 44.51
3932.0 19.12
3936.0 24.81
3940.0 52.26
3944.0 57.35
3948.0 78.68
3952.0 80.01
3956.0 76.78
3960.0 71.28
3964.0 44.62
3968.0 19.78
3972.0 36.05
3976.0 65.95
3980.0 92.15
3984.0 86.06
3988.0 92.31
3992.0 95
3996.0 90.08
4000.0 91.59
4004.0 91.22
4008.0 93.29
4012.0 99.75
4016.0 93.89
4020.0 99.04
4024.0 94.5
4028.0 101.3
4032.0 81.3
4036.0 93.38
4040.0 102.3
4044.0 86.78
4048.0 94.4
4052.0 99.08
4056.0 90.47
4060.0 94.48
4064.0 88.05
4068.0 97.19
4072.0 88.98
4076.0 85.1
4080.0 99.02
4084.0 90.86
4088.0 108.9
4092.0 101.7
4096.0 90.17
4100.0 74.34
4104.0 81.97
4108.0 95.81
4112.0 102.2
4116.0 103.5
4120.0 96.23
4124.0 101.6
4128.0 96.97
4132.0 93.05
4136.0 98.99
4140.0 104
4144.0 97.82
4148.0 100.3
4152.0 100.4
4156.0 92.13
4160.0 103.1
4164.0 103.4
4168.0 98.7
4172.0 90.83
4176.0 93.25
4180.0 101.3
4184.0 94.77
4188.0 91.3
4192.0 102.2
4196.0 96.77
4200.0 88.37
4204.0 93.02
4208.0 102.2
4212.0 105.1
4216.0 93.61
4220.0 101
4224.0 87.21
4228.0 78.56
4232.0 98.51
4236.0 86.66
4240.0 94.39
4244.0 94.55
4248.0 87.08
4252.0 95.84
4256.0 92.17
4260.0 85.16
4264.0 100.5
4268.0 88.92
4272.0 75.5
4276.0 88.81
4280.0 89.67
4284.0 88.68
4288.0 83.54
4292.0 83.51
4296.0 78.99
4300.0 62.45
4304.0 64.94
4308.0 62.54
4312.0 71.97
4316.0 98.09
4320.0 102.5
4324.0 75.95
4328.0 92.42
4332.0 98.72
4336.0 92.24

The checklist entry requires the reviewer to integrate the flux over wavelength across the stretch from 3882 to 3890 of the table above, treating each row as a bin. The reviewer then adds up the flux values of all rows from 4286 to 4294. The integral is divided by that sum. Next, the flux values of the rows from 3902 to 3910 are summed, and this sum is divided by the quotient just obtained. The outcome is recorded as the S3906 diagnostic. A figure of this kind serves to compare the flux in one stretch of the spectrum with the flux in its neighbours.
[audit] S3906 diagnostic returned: 49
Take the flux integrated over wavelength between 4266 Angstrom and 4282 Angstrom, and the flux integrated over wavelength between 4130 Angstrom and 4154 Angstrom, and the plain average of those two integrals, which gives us 1875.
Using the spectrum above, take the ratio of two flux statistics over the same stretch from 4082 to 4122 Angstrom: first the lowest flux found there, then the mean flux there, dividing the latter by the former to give 1.3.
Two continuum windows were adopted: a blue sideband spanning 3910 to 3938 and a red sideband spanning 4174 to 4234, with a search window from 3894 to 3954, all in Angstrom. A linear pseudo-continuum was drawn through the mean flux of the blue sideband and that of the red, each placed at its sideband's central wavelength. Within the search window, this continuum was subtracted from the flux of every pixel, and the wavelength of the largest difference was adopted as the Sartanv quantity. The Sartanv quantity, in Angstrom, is 3912.0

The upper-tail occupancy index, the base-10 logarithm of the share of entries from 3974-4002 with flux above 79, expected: -0.067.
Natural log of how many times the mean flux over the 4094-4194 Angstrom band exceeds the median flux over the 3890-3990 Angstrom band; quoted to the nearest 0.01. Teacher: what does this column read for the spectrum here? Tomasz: 0.30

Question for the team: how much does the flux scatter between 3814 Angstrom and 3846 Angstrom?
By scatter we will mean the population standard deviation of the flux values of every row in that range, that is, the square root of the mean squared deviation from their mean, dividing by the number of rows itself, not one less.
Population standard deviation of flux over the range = 10.1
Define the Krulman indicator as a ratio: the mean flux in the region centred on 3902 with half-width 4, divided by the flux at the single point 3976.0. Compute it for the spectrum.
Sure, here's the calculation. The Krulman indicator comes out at 1.09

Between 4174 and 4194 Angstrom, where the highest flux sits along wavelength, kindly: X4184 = 4192.0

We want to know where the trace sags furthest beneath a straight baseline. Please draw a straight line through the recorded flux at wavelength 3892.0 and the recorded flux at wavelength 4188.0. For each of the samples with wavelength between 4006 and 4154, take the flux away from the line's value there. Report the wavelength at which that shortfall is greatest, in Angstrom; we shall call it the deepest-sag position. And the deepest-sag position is 4100.0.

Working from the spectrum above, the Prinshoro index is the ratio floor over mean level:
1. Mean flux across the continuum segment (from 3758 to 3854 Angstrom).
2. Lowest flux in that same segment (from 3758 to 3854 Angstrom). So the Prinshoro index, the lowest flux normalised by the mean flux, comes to 0.62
